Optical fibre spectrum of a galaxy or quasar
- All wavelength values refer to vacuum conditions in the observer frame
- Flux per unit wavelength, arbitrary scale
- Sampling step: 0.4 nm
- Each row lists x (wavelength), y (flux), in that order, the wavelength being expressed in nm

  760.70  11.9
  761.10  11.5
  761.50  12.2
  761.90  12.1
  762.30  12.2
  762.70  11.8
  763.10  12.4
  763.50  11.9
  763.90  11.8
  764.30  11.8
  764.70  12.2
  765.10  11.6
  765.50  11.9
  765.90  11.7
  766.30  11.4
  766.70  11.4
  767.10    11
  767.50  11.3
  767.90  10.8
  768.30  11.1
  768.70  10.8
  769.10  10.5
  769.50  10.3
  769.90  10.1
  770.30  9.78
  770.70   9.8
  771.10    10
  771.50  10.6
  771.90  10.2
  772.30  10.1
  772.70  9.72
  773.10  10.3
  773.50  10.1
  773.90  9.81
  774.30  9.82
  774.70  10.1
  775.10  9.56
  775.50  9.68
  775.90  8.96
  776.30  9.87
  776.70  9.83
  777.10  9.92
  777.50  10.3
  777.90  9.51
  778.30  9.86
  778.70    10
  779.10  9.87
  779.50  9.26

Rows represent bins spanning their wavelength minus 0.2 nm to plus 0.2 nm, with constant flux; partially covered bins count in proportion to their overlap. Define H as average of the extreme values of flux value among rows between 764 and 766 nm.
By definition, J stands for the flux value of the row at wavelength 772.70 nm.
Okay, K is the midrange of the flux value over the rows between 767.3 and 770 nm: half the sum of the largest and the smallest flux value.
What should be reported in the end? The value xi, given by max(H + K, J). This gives 22.6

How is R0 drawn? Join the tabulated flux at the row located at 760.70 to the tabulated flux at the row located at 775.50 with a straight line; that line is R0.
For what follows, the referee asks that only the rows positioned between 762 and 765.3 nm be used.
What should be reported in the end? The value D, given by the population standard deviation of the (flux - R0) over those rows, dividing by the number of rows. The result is 0.23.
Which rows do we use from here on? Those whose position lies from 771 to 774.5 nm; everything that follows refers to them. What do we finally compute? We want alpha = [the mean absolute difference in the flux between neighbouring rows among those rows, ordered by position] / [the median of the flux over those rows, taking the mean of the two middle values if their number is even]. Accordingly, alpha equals 0.032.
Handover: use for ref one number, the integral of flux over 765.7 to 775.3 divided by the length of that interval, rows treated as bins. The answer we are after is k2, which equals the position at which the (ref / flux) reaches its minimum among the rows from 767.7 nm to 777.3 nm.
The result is 768.30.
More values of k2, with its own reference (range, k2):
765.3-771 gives 765.50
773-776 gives 773.10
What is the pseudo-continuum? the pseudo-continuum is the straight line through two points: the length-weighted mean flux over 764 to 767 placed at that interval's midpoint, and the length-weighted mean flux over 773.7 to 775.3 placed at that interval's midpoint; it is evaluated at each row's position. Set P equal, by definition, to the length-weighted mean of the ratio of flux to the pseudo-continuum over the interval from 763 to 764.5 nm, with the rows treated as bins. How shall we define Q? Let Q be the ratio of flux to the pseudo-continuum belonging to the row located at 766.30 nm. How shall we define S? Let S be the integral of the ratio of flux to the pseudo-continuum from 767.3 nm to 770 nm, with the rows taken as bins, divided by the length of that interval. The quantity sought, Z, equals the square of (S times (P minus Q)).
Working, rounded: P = 0.991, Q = 0.99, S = 0.97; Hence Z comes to 0.0000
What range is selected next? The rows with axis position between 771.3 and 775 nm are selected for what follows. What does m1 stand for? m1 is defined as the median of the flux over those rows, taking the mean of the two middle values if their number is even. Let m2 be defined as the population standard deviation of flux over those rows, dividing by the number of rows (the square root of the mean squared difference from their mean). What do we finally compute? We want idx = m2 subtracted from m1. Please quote 9.8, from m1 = 10.1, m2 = 0.26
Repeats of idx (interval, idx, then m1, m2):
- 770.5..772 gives 9.8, 10.1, 0.30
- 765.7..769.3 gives 10.7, 11.1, 0.35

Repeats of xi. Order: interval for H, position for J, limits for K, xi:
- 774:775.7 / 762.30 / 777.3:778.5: 19.7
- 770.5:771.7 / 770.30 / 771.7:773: 20.2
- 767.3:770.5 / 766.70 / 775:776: 19.9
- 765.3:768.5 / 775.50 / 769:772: 21.5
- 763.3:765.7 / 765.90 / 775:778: 21.5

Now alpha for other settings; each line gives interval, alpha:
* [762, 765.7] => 0.030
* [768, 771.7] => 0.026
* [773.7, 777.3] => 0.034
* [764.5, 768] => 0.029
